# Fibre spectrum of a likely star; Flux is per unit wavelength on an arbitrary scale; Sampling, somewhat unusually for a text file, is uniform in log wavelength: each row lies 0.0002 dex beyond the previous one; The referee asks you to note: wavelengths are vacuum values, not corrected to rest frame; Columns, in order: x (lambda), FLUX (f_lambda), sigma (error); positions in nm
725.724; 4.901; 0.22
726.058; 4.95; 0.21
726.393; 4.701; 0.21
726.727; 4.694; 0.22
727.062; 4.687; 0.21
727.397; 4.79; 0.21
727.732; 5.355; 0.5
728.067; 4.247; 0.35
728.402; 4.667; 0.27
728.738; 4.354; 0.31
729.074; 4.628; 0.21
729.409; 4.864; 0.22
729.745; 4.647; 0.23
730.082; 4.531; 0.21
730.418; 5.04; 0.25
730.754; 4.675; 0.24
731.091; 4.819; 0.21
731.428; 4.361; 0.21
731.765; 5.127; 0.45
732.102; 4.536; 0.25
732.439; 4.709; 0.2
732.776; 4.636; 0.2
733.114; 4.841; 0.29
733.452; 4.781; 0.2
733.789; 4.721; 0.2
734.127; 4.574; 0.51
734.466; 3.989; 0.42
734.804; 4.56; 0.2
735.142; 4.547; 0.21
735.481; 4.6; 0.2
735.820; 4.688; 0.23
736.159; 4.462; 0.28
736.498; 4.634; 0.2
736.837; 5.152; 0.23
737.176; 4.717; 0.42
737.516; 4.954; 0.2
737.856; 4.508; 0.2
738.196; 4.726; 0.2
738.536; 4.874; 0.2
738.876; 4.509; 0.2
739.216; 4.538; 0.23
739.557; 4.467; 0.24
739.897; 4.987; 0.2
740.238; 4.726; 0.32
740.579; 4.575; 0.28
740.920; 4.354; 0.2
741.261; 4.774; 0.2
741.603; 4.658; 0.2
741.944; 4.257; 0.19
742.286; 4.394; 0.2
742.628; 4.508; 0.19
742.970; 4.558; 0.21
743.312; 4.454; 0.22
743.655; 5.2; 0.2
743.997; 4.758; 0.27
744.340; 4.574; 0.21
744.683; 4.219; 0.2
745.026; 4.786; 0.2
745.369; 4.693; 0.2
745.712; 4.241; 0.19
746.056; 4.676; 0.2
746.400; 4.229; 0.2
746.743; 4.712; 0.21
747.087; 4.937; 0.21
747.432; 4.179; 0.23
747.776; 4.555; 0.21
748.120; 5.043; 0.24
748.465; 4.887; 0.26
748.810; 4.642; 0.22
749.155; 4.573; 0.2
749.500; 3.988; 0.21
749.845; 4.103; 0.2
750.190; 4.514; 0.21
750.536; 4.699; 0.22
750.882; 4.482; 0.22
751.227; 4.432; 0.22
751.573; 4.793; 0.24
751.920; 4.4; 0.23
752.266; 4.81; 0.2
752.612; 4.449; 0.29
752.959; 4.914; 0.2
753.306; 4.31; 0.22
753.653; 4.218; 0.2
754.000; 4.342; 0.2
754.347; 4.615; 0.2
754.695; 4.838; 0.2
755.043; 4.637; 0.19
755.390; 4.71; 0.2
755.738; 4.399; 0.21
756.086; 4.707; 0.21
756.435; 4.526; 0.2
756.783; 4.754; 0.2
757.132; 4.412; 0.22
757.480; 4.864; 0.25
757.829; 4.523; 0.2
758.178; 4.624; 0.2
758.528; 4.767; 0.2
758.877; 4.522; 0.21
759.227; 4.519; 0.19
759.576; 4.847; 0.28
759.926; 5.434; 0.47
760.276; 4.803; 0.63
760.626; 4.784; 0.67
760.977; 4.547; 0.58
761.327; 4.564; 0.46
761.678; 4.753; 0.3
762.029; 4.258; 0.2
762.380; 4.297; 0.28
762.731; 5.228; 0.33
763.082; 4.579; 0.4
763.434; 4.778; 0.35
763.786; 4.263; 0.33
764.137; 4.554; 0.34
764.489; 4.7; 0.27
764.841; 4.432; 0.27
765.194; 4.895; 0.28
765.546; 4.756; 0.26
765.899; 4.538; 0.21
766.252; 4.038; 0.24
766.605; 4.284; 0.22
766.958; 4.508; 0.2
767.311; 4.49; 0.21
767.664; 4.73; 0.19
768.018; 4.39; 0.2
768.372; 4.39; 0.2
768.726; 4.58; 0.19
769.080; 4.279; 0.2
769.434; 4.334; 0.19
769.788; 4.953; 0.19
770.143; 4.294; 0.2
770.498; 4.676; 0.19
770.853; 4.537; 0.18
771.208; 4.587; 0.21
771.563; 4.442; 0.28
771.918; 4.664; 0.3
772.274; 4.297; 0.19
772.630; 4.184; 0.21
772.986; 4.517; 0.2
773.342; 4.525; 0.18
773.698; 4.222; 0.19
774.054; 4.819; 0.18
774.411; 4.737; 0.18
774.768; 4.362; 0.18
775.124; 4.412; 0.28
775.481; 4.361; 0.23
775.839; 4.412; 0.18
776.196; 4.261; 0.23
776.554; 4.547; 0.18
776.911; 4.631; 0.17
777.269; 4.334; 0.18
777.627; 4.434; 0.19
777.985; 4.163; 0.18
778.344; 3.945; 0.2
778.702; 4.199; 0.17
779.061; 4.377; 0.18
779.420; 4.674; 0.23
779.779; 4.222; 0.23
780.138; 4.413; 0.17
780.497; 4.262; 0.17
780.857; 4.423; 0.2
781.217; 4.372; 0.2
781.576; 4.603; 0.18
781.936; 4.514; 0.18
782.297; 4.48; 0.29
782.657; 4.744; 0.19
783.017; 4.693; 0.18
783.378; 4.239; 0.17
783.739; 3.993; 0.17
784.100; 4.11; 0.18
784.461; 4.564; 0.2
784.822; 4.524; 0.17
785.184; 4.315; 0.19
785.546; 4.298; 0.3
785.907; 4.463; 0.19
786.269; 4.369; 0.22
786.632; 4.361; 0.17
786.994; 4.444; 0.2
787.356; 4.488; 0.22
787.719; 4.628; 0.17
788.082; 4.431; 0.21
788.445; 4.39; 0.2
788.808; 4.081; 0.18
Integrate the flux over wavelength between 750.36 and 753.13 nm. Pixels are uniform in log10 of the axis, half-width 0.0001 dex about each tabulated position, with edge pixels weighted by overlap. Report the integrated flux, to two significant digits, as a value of 13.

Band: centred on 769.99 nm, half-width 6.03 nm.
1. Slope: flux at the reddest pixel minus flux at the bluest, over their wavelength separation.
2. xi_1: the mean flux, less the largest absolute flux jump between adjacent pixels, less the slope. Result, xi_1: 3.85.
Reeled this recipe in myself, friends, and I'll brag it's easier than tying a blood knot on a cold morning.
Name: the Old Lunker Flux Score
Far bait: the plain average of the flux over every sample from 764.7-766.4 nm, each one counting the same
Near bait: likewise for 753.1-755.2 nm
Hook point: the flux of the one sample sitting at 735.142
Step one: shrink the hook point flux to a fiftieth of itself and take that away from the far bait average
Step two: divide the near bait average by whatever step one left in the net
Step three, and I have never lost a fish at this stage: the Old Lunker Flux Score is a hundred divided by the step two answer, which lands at 99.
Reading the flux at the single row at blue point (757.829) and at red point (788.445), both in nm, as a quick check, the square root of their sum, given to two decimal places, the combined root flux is 2.99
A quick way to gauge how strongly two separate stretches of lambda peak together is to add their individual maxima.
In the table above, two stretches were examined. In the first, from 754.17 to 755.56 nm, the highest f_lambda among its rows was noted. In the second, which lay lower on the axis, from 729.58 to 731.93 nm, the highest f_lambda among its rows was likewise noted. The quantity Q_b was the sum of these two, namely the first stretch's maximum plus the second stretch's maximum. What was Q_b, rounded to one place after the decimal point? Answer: 10.0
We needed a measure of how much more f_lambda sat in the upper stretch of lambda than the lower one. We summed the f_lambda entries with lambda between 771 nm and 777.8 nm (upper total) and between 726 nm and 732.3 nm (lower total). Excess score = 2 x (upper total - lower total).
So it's -10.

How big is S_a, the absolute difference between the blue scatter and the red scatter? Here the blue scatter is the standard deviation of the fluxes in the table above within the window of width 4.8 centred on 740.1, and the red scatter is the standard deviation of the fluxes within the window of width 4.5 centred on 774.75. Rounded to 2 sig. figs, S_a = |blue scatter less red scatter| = 0.013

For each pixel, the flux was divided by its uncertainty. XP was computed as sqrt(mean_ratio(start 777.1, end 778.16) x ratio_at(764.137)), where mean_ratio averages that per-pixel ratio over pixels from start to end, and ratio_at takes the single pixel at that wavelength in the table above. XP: 17.7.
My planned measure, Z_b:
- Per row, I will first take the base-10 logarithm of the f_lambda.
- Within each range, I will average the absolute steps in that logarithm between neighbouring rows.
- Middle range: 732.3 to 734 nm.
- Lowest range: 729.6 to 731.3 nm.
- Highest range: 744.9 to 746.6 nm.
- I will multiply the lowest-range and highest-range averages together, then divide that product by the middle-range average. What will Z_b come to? 0.098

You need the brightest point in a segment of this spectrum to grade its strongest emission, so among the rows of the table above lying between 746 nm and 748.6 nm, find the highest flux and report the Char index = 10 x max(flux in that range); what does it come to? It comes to 50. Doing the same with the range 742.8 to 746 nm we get 52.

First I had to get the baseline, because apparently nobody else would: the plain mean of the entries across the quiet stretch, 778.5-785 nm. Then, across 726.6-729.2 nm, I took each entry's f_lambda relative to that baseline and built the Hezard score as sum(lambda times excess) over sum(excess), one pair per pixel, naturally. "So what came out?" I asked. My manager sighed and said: 727.62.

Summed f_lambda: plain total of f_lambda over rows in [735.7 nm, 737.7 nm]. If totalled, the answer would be 28.6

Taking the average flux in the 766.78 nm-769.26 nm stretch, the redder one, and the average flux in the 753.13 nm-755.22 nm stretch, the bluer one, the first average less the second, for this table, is -0.01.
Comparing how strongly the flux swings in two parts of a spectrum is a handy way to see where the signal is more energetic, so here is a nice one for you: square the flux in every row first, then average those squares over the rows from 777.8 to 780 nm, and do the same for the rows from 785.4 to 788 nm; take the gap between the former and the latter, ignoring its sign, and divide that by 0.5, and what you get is 2.9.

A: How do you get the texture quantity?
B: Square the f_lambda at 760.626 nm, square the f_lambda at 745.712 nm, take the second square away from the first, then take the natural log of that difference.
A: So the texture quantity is 1.6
